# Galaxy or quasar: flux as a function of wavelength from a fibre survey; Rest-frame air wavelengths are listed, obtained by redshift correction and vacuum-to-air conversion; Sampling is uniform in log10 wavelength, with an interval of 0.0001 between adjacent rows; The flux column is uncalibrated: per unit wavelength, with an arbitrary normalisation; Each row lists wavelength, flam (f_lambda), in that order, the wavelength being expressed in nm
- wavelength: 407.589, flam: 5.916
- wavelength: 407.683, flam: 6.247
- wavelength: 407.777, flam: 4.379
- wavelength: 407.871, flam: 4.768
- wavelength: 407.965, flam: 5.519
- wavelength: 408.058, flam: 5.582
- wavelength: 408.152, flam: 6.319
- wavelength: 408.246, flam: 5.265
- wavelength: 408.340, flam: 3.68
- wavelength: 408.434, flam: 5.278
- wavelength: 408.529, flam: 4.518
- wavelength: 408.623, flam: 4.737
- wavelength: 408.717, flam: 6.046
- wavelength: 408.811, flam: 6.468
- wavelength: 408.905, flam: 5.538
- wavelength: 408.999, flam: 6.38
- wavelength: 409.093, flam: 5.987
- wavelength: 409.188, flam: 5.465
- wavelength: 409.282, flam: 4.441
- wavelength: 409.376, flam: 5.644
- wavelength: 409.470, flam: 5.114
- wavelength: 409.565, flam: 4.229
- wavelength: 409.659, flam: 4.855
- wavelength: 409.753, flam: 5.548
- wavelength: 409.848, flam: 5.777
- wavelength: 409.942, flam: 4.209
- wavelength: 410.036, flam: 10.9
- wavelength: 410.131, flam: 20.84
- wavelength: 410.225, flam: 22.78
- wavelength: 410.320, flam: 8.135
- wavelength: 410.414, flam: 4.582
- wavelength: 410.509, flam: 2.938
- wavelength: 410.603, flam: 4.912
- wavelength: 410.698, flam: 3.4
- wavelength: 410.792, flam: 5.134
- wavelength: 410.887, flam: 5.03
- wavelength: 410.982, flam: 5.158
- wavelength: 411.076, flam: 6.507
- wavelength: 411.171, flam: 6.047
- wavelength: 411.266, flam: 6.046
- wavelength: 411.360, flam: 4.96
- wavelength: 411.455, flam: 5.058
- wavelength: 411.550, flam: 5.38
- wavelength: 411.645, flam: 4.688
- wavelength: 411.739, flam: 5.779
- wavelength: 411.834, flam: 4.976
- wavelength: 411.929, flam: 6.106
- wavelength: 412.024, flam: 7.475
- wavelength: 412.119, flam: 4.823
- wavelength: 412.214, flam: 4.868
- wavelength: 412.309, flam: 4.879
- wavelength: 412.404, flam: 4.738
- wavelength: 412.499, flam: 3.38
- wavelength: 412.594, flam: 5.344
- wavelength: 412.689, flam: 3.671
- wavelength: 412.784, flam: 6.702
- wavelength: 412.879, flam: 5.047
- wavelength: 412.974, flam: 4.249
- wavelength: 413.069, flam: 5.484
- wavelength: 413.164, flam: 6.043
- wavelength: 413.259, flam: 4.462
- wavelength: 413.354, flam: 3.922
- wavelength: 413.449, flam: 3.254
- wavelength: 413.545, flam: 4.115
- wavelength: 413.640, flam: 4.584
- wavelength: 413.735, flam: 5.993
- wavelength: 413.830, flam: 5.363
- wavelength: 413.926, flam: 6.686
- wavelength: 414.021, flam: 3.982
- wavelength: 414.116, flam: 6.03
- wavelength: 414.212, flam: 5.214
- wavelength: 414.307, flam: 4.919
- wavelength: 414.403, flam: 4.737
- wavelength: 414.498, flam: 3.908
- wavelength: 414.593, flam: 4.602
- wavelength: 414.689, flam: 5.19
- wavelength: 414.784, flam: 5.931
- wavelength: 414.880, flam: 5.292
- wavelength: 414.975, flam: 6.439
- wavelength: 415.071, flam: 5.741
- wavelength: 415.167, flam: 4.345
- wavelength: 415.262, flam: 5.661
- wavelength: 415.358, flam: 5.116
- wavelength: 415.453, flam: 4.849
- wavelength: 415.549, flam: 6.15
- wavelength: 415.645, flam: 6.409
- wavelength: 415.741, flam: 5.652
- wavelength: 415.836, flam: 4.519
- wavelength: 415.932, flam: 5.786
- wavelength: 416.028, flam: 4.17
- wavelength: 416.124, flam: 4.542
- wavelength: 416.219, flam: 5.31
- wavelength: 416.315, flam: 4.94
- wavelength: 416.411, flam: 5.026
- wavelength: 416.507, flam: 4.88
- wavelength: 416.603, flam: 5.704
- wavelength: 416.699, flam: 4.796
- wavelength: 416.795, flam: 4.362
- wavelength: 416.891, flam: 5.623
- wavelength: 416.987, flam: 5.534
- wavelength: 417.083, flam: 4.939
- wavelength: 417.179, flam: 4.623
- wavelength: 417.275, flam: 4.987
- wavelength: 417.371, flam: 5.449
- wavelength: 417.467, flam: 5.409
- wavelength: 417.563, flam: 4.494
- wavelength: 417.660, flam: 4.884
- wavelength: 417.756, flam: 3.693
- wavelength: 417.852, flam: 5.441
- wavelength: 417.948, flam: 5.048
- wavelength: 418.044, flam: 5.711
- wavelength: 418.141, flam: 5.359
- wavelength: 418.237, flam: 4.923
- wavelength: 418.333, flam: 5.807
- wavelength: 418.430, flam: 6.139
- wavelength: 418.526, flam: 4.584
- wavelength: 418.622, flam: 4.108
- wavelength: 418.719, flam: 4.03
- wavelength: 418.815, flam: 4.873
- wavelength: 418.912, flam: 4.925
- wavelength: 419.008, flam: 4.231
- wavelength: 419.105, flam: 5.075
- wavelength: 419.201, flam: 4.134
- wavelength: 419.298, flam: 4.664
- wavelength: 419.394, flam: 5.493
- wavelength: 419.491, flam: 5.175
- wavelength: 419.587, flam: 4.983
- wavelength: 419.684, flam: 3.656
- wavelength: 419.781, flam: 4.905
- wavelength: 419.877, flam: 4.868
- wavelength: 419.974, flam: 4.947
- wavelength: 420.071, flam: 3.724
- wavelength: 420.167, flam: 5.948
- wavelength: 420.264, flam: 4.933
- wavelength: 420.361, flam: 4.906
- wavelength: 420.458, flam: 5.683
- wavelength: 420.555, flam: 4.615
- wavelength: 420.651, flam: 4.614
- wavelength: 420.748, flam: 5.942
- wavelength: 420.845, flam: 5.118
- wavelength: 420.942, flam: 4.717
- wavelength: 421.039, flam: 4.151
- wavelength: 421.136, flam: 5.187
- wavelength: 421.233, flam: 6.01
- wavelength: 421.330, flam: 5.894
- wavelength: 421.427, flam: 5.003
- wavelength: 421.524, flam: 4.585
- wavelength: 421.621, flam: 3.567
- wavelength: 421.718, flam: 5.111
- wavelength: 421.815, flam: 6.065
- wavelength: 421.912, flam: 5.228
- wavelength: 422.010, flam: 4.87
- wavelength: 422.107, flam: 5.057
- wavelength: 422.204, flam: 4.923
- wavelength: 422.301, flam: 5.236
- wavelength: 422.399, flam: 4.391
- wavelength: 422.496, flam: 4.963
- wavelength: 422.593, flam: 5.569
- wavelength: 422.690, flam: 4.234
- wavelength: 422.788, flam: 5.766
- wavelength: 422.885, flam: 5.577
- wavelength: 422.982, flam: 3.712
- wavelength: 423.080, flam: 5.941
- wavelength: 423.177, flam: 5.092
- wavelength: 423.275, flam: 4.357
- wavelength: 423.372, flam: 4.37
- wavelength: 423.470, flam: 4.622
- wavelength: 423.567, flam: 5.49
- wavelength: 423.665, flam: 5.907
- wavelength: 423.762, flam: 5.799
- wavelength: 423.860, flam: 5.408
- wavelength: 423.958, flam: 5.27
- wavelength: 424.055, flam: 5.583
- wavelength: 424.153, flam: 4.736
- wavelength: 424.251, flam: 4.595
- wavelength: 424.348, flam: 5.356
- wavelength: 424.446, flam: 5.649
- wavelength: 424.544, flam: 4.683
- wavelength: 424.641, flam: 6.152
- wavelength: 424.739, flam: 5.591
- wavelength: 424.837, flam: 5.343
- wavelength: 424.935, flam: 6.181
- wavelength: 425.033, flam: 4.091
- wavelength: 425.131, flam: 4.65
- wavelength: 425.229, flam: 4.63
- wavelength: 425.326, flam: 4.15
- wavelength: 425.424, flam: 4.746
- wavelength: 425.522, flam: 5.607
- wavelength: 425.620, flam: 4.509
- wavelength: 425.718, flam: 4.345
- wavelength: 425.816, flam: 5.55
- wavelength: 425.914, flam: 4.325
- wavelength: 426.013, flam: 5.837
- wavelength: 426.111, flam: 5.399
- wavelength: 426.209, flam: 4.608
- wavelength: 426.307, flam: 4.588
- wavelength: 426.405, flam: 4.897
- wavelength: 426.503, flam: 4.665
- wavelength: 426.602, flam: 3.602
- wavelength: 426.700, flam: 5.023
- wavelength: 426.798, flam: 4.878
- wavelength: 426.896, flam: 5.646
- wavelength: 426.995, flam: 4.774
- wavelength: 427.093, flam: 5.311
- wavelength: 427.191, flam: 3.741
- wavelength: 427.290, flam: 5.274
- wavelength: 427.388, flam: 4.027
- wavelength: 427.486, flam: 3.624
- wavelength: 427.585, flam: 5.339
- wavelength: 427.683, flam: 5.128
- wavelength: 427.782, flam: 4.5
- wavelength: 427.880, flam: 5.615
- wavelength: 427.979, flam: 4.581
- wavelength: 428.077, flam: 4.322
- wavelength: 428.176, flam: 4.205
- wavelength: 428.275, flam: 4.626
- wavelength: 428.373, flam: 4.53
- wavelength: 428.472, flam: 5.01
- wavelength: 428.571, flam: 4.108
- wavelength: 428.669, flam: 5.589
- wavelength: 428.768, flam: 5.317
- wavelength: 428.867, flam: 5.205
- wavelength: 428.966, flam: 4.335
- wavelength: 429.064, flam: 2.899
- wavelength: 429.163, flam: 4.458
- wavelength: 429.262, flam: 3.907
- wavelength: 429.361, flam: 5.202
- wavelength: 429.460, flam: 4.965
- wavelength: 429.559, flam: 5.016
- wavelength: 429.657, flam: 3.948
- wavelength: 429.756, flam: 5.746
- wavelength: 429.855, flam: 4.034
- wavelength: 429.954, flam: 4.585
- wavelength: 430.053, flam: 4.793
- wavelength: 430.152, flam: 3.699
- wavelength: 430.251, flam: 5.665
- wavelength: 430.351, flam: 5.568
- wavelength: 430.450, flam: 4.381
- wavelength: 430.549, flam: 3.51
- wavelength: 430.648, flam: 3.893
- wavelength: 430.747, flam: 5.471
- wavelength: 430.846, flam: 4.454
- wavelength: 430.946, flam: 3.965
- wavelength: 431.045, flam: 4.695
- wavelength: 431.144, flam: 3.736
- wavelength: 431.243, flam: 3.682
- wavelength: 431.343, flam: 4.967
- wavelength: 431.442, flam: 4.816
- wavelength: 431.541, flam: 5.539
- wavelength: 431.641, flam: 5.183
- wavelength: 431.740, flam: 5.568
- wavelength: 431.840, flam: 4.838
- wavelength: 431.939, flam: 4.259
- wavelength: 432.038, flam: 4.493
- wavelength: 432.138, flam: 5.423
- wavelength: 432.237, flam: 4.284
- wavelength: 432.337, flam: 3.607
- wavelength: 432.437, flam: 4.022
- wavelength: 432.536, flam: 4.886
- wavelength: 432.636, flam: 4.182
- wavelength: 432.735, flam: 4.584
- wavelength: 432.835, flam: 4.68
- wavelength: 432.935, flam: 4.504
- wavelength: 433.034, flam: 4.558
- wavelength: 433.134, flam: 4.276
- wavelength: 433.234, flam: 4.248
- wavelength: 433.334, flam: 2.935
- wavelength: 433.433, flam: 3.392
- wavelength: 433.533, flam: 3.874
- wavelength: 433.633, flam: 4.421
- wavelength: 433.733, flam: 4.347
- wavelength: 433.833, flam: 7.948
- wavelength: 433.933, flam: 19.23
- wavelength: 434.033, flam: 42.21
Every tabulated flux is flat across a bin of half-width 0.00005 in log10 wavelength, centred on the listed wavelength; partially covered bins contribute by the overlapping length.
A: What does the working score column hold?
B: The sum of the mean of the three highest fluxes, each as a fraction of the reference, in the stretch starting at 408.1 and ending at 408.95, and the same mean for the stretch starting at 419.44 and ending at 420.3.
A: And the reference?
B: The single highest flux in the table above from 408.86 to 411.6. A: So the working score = 0.51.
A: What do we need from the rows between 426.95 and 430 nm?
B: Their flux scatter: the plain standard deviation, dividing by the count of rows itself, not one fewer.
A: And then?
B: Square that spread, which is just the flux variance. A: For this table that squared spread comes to 0.44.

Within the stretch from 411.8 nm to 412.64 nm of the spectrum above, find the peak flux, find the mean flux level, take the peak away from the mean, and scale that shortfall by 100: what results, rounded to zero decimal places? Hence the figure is -230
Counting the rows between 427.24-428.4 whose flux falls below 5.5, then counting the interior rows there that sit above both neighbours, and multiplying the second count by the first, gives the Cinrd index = 33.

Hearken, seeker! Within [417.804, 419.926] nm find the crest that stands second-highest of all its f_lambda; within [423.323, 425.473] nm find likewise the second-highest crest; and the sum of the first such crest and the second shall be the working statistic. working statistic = 12.0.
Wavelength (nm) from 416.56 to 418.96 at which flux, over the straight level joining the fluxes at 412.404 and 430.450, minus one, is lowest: 417.756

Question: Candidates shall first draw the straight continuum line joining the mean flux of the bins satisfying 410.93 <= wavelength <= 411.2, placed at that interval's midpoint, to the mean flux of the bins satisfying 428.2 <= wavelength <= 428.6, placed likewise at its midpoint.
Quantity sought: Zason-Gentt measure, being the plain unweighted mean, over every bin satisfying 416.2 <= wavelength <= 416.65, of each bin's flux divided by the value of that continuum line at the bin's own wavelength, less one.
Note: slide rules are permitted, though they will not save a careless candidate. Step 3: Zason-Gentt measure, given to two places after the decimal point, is -0.06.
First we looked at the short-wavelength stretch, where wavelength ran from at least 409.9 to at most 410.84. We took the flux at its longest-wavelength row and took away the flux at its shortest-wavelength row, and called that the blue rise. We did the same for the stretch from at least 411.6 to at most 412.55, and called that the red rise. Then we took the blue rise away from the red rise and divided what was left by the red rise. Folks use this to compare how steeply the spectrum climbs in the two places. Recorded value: 1.7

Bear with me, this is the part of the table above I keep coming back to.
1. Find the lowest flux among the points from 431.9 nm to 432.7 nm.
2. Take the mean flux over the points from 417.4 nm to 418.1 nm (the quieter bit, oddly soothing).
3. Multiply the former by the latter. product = 18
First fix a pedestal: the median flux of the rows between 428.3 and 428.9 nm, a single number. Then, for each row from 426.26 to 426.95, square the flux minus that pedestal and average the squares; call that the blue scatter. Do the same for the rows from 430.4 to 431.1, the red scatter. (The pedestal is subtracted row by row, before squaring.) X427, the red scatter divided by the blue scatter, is 2.1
